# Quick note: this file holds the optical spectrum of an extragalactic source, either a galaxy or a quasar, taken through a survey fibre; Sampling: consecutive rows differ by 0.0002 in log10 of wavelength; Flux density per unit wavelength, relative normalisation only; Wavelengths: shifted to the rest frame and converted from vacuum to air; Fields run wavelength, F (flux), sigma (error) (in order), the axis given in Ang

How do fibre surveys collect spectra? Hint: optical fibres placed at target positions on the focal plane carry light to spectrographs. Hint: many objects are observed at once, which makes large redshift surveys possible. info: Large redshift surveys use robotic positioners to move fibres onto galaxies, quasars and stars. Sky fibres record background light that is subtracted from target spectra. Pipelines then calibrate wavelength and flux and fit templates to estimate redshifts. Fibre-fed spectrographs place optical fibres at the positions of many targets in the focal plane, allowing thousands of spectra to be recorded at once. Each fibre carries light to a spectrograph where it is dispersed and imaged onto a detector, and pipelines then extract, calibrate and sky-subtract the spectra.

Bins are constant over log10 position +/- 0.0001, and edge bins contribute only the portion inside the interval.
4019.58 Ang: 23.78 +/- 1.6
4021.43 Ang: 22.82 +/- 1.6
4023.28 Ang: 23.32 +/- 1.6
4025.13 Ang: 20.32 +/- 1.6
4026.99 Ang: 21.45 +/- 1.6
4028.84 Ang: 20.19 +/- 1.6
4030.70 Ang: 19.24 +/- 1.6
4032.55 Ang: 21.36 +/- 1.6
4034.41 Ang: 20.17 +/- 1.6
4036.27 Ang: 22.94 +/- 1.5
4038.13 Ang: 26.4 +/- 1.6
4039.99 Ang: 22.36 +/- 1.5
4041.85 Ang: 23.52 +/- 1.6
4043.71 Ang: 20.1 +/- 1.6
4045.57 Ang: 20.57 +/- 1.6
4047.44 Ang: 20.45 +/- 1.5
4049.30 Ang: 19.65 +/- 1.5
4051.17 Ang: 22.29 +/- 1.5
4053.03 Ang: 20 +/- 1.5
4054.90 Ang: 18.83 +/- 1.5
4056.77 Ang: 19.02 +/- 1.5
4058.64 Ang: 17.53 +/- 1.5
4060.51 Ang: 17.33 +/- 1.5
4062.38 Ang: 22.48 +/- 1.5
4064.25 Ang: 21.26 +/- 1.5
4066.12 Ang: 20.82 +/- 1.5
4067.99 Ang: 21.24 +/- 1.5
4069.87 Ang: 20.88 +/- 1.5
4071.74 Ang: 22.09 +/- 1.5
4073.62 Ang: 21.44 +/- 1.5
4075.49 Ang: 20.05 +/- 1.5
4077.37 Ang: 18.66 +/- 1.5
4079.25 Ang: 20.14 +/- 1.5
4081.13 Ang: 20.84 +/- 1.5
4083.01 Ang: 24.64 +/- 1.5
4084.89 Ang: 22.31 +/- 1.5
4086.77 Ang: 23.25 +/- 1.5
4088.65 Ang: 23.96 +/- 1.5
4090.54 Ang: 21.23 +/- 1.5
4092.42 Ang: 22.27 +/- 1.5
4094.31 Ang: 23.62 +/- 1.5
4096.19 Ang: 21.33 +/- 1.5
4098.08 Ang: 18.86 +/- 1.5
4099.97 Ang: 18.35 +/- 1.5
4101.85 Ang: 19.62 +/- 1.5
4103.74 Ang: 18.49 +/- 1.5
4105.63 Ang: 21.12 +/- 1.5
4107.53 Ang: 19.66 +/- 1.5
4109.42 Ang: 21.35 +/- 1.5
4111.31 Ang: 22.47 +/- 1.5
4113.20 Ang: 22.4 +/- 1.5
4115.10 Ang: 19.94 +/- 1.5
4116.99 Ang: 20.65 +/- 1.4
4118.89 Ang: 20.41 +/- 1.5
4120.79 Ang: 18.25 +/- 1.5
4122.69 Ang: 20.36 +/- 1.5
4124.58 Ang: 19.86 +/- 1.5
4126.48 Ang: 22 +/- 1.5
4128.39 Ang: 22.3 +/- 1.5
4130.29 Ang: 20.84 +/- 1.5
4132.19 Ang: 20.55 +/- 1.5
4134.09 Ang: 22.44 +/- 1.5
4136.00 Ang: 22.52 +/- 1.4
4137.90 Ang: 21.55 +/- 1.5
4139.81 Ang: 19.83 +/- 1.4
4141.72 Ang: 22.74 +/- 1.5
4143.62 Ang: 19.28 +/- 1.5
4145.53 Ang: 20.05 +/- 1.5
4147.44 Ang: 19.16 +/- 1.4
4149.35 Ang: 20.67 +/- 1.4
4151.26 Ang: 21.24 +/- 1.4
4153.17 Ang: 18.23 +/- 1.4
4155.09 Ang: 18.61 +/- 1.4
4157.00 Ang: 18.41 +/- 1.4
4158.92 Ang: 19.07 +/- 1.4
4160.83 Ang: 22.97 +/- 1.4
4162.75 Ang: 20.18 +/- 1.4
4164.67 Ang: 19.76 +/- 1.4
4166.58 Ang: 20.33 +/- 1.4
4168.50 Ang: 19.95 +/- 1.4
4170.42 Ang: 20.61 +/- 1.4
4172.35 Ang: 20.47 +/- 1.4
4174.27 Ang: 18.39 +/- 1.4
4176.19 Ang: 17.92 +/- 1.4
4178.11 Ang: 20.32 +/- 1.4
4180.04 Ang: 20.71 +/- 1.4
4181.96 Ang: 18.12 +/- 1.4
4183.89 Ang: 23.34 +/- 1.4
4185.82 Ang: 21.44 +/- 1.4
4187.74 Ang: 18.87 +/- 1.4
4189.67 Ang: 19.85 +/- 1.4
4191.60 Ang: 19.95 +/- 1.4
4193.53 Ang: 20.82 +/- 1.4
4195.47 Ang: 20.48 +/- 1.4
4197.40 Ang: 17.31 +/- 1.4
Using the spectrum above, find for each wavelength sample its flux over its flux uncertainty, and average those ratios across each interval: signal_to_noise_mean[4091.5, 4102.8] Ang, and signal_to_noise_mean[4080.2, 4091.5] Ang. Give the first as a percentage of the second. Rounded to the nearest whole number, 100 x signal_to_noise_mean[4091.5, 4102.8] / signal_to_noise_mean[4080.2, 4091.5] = 91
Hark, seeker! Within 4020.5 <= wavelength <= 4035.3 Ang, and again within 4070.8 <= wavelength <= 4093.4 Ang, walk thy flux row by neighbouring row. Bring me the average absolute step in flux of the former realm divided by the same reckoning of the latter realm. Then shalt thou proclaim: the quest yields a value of 0.93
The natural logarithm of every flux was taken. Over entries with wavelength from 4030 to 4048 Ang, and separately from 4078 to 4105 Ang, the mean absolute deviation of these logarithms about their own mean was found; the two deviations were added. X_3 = 0.155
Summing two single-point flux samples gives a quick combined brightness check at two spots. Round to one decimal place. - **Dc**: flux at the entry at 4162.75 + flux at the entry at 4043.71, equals 40.3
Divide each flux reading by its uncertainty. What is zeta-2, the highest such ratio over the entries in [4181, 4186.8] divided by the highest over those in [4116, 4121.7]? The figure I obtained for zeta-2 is 1.13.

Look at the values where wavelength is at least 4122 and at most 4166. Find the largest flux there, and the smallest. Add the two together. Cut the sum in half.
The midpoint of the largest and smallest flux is 20.6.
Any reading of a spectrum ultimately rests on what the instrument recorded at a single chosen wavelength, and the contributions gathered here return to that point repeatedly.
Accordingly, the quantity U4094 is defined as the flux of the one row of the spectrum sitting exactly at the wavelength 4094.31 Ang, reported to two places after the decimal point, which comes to 23.62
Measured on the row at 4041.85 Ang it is 23.52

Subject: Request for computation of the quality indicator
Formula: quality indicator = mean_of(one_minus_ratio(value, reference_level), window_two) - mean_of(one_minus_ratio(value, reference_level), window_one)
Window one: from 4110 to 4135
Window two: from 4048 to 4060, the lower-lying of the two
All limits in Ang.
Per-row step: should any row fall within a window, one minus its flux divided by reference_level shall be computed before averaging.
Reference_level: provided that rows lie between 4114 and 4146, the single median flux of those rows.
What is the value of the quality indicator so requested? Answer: 0.07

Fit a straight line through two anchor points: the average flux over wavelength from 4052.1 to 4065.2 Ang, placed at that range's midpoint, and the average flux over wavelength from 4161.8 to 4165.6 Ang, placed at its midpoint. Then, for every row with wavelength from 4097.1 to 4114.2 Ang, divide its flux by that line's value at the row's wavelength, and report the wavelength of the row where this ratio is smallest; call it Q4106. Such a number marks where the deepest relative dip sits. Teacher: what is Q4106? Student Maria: 4099.97 Ang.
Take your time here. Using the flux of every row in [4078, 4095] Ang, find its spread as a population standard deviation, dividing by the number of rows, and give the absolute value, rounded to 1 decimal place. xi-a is 1.4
